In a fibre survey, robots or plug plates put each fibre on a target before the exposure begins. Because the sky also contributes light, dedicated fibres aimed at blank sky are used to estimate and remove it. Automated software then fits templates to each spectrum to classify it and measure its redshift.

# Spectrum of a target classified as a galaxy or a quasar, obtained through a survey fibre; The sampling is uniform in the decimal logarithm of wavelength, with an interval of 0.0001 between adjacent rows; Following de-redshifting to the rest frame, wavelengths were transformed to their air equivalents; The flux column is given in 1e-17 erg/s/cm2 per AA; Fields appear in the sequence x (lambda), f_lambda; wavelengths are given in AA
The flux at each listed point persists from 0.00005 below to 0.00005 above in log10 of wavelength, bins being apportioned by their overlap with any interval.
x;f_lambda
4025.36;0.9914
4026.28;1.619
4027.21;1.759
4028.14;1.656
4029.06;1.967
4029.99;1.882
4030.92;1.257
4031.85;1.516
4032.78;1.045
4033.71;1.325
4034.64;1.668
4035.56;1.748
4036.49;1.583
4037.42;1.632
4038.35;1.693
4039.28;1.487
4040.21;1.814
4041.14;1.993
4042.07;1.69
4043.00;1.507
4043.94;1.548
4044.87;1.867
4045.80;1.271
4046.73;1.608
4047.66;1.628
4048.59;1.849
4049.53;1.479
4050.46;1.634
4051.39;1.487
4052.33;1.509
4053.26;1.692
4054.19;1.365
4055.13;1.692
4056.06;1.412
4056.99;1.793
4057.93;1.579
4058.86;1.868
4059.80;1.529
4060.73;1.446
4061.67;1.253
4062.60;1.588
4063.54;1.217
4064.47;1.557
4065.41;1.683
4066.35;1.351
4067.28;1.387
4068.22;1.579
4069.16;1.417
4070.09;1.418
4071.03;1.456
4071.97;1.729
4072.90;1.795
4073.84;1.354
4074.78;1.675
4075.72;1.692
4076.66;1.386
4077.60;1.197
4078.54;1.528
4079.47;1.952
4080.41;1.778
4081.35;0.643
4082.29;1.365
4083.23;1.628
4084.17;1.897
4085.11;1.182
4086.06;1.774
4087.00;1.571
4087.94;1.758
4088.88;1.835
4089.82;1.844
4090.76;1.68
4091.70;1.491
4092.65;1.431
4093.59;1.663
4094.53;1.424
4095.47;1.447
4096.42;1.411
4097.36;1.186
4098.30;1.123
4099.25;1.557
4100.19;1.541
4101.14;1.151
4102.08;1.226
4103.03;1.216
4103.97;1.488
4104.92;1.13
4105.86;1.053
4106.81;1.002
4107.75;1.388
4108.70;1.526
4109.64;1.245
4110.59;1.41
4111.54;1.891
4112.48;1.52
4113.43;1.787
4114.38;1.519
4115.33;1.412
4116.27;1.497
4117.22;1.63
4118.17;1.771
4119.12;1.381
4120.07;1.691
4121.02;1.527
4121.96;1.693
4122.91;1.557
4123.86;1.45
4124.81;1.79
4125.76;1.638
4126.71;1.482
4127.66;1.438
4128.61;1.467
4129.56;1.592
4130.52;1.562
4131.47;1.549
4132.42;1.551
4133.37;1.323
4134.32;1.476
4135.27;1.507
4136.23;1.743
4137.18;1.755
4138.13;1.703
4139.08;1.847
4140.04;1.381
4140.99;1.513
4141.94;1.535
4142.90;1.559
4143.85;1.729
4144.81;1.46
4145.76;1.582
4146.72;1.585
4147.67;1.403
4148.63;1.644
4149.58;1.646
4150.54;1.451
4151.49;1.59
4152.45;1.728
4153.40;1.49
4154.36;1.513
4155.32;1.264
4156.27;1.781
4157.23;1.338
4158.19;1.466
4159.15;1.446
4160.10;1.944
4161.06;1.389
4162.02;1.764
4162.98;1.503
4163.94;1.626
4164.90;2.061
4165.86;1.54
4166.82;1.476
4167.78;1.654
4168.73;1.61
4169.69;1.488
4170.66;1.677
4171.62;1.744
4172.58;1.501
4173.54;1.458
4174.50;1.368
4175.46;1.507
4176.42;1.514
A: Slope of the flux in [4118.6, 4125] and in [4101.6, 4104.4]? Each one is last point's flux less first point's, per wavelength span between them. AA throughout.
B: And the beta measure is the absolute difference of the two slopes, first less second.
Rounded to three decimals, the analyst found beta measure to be 0.067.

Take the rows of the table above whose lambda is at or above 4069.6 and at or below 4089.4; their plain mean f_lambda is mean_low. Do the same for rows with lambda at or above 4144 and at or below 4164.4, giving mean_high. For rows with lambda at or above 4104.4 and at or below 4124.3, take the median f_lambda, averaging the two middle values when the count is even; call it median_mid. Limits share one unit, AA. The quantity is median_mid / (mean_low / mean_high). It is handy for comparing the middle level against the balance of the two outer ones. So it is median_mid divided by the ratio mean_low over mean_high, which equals 1.52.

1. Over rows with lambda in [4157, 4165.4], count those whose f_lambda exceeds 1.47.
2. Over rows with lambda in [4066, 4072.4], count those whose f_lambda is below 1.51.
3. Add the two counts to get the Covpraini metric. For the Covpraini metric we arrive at 10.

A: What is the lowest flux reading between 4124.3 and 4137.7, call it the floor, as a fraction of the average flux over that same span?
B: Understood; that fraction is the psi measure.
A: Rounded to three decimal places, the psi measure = 0.847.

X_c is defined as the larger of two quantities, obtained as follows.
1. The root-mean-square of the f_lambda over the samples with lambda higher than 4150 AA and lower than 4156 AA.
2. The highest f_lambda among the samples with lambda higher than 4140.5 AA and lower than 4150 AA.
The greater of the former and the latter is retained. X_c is 1.73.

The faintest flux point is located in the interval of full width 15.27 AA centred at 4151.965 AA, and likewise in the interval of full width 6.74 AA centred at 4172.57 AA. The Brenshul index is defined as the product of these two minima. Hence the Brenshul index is 1.7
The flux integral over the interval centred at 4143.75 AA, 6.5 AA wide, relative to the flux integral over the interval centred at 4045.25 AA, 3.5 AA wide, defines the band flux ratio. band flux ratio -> 1.8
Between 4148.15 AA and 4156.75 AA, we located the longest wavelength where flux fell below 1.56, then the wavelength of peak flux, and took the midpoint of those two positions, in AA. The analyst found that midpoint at 4155.8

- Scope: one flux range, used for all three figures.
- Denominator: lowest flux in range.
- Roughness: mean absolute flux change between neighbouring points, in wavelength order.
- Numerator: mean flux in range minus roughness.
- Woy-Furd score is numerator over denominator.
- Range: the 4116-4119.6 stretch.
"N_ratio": 0.98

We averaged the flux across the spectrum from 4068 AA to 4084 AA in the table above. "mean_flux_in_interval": 1.51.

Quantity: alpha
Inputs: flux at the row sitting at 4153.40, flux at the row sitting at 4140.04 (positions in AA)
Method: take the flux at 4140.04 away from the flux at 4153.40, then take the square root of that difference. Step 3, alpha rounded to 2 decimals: 0.33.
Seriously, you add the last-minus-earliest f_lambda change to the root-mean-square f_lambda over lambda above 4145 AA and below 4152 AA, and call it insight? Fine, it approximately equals 1.57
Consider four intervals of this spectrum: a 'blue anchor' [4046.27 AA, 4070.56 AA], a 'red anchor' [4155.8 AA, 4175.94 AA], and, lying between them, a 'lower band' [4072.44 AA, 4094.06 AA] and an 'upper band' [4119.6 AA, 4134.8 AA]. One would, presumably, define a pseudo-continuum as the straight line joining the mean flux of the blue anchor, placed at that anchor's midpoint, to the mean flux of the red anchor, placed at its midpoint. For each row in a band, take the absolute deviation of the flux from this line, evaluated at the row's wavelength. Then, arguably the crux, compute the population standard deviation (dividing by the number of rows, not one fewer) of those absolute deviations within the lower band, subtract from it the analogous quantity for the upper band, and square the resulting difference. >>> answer 0.012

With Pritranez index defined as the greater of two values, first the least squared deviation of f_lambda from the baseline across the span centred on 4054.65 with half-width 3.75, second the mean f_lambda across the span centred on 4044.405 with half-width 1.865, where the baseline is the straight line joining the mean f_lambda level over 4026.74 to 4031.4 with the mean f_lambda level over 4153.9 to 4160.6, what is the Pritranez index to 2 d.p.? 1.55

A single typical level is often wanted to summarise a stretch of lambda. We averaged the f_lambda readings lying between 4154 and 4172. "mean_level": 1.59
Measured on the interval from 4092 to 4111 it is 1.33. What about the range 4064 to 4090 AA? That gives 1.55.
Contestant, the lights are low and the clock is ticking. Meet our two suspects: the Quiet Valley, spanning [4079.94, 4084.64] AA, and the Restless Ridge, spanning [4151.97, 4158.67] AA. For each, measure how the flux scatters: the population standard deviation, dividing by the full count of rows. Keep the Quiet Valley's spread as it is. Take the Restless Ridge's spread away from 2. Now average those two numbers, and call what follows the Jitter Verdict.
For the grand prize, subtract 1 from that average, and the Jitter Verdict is 0.14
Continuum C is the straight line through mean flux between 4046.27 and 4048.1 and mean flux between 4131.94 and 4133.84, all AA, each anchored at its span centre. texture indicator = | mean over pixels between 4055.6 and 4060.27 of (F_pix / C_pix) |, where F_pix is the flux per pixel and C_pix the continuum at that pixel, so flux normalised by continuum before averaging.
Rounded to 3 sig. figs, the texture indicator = 1.03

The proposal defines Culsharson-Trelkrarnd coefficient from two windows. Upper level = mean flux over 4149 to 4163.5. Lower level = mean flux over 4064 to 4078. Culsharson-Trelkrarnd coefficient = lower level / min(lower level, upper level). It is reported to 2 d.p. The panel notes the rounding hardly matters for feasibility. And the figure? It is 1.00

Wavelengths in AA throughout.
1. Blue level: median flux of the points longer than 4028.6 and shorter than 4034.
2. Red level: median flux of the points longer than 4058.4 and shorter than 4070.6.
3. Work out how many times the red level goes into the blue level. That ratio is 0.98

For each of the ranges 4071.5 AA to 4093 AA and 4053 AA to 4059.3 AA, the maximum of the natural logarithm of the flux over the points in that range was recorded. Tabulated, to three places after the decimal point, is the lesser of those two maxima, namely 0.625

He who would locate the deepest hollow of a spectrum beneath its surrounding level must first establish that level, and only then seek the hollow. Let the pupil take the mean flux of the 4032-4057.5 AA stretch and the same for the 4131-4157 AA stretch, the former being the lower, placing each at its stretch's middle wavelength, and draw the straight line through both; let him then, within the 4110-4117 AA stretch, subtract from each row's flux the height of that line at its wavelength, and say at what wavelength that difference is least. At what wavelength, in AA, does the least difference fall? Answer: 4110.59 AA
